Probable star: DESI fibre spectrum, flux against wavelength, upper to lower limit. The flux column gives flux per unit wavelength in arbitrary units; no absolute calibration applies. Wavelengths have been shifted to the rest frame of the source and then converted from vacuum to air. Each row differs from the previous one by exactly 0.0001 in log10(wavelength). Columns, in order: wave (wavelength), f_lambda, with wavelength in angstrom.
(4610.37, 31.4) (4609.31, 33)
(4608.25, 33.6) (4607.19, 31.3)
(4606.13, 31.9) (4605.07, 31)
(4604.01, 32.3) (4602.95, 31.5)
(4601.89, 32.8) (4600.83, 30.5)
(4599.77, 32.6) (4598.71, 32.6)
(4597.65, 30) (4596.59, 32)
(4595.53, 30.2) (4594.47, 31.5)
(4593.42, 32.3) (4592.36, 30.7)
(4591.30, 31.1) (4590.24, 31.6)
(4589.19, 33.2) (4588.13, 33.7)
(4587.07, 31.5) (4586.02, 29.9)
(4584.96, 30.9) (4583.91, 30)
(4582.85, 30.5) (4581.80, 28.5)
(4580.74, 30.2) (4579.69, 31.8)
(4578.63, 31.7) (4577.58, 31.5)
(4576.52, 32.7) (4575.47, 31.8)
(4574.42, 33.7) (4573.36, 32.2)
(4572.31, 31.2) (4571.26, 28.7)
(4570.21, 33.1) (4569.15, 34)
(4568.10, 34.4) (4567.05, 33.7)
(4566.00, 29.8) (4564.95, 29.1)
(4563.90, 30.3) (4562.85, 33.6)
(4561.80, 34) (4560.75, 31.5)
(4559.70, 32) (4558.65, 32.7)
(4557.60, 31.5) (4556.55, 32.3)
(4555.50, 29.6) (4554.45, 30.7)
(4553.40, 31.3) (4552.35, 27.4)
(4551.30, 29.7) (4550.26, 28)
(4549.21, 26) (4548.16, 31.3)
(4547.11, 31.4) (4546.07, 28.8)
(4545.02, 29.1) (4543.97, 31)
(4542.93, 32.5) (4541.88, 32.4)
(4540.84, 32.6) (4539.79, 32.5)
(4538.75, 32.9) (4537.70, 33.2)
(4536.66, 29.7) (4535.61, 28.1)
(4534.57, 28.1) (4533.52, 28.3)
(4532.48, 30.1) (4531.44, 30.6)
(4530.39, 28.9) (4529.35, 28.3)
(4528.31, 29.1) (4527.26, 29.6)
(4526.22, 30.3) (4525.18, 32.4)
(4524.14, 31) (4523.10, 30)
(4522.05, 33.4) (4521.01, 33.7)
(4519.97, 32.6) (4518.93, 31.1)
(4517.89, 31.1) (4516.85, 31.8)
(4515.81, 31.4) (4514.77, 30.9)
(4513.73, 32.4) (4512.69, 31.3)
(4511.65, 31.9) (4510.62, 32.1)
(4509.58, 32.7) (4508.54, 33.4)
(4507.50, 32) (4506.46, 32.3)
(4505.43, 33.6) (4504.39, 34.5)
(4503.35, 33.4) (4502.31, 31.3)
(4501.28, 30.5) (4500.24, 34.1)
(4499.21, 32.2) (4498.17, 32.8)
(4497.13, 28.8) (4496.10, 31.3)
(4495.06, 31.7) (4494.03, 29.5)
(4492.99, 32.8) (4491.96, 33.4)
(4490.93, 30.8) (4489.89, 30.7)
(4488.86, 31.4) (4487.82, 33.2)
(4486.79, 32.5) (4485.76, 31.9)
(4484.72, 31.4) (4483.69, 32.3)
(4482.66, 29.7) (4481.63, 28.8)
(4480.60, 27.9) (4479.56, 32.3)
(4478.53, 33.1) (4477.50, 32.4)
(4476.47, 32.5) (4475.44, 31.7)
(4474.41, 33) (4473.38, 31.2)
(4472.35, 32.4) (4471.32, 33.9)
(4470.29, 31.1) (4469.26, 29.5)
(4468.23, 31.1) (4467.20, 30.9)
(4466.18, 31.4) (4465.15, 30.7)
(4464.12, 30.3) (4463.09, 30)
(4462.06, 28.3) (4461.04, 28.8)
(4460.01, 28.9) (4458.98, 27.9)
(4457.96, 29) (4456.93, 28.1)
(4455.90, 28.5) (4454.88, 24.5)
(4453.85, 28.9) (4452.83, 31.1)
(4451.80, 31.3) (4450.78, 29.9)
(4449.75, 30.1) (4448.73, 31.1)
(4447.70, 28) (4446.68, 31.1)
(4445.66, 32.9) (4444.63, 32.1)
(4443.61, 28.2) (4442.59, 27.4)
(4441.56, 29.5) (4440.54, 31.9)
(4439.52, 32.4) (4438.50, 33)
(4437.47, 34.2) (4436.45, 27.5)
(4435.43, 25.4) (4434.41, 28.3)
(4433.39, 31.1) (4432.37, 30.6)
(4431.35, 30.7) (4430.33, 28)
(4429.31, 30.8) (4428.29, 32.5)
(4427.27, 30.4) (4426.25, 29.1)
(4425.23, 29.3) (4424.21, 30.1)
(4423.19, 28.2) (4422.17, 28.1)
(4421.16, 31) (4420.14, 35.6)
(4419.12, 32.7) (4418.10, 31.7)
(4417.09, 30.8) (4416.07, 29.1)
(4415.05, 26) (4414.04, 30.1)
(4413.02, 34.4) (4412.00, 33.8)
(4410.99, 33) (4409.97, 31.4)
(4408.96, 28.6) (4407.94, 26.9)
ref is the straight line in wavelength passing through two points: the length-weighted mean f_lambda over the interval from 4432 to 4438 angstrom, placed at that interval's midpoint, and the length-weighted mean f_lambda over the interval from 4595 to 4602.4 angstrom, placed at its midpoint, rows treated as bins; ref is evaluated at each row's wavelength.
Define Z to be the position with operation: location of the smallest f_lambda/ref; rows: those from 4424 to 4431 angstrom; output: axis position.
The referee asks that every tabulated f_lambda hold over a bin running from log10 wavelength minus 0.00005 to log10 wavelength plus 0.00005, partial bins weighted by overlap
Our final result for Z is 4430.33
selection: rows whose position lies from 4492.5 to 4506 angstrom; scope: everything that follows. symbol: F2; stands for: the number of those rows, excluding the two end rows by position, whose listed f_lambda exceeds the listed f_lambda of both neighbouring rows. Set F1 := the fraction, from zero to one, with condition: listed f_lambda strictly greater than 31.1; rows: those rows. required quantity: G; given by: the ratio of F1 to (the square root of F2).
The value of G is 0.38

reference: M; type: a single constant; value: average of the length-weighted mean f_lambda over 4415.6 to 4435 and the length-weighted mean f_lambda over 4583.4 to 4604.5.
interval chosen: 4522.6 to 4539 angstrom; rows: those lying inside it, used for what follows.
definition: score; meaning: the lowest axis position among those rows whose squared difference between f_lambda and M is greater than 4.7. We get 4529.35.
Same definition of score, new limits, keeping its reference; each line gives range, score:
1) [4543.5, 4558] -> 4546.07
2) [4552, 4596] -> 4552.35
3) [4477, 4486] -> 4480.60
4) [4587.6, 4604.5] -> 4588.13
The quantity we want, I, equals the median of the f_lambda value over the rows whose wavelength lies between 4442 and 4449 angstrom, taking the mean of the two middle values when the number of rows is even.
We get 31.1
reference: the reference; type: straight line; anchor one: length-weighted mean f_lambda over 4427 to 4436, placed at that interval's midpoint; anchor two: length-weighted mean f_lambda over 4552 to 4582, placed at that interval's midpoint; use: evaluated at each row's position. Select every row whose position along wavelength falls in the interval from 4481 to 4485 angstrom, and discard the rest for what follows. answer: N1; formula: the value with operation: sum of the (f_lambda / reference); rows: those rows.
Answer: 4.01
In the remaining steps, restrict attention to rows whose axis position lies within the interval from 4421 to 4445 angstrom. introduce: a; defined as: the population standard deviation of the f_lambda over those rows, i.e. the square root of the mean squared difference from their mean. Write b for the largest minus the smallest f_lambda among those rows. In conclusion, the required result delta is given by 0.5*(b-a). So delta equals 3.4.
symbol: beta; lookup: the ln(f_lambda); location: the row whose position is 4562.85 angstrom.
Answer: 3.51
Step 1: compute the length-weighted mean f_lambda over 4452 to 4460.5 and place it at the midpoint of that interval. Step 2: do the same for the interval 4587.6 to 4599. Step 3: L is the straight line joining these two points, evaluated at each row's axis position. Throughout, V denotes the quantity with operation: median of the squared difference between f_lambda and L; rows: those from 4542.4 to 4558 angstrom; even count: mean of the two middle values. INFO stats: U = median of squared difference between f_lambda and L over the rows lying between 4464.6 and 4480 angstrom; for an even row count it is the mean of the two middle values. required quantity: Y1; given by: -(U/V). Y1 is -5.42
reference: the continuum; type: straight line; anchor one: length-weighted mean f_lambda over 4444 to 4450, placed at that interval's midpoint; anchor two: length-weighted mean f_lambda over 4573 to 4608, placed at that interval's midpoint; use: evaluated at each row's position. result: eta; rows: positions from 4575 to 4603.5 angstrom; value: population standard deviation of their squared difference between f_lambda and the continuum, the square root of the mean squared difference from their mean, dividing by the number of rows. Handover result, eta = 2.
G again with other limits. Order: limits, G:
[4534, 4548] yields 0.31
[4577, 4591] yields 0.27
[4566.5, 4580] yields 0.53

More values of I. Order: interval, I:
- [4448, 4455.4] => 30.1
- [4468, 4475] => 31.2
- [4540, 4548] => 31.4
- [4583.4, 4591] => 31.5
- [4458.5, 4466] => 28.9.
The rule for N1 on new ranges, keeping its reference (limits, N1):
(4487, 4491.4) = 4.13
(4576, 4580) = 4.02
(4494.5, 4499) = 4.07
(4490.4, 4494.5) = 4.14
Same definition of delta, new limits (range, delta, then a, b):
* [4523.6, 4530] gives 1.4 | 1.3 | 4.1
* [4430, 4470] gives 3.8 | 2.0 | 9.7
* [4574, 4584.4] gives 1.9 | 1.4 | 5.2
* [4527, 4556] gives 2.7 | 1.8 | 7.2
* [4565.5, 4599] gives 2.2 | 1.5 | 5.9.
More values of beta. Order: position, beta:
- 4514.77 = 3.43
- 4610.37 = 3.45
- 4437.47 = 3.53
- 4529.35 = 3.34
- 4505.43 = 3.51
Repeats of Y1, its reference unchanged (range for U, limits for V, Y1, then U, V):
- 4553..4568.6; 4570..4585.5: -1.60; 2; 1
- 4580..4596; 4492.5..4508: -0.13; 1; 7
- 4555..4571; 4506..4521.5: -0.62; 3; 5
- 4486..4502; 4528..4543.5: -1.38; 5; 4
